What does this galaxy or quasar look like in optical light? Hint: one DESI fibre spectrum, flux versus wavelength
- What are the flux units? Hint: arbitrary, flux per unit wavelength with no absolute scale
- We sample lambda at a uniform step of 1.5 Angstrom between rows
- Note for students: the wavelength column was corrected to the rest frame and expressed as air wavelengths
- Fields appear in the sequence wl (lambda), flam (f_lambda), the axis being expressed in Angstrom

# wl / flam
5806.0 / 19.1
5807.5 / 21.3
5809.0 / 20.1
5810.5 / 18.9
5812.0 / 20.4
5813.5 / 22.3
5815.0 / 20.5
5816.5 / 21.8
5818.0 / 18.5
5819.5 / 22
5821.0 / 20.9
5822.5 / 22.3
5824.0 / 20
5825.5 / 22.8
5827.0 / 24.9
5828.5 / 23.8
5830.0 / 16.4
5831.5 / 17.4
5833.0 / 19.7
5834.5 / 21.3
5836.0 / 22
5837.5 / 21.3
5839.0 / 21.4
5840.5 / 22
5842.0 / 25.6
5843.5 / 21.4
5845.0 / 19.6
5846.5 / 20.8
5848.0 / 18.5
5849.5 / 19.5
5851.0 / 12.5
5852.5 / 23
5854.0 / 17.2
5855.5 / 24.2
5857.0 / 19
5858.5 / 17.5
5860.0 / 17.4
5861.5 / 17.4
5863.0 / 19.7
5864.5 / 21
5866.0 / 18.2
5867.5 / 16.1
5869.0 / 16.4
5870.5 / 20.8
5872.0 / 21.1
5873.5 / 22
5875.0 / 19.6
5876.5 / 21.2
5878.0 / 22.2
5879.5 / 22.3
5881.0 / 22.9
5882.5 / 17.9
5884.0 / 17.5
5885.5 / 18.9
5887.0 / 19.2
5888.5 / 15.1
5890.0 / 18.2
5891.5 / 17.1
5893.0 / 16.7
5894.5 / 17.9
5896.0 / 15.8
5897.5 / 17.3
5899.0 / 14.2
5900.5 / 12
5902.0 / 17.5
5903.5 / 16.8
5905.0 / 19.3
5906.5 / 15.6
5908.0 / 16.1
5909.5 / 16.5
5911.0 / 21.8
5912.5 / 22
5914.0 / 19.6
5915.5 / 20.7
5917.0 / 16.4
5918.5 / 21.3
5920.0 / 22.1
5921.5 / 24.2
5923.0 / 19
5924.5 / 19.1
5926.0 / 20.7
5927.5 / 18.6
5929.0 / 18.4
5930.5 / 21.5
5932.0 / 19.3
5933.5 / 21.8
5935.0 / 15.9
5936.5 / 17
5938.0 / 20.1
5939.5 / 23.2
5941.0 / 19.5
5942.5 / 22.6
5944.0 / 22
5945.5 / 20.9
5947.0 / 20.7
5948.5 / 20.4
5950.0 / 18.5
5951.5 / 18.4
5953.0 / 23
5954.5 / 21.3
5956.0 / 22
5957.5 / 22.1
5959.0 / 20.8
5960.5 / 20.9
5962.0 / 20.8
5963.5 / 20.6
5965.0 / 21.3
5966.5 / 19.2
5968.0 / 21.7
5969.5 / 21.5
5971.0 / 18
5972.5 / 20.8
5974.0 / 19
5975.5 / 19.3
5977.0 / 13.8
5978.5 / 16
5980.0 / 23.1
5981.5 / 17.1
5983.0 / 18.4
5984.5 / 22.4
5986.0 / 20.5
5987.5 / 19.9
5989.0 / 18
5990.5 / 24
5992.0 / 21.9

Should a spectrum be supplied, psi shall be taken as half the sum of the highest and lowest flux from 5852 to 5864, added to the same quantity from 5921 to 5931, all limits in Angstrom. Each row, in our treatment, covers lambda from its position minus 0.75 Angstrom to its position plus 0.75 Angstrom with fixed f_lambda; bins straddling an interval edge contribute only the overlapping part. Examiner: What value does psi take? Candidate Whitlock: 42.0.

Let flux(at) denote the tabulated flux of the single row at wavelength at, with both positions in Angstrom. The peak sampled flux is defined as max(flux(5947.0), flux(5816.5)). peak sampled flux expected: 21.8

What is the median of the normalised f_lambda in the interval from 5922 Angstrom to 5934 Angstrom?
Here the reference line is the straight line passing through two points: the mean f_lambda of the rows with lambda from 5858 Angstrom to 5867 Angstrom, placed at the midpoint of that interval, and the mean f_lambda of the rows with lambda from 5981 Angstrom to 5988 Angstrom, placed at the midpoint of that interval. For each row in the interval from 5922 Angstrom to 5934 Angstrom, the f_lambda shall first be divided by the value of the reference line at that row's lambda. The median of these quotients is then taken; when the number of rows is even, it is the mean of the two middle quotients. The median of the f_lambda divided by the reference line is 1.00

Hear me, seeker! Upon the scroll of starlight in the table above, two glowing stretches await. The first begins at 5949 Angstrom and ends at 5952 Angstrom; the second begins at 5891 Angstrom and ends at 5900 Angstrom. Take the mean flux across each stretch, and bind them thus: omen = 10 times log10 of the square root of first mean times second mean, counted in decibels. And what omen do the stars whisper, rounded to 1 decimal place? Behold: 12.4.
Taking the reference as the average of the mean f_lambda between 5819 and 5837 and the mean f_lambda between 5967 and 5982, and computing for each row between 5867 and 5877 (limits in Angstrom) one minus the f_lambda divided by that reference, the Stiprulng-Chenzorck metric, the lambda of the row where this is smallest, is 5873.5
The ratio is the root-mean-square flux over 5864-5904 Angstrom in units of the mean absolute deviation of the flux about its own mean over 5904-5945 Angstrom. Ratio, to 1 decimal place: 9.4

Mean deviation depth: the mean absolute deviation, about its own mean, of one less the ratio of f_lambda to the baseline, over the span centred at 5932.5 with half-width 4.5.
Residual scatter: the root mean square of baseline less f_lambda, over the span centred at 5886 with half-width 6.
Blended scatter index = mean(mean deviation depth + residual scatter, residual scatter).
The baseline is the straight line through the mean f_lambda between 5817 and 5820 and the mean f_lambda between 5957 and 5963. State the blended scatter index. 3.2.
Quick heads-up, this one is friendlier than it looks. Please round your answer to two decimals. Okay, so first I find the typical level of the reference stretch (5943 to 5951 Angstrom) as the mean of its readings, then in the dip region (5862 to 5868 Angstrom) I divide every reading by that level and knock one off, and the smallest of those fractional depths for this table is -0.21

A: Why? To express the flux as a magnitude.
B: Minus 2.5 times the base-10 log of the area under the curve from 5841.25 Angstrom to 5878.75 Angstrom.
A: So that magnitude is -7.17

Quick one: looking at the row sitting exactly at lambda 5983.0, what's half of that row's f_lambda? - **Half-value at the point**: 9.2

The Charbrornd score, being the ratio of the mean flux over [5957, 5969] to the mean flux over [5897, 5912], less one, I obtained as 0.25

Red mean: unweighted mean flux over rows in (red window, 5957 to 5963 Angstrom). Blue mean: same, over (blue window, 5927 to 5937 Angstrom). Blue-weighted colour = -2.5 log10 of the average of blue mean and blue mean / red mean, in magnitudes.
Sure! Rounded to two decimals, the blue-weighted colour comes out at -2.49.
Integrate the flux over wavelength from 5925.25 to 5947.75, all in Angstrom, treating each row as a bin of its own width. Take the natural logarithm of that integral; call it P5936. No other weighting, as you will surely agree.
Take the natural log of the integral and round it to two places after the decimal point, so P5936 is 6.12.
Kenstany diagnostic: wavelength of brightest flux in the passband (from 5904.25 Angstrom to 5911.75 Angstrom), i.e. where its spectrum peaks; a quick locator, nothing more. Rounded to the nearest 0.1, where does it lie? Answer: 5911.0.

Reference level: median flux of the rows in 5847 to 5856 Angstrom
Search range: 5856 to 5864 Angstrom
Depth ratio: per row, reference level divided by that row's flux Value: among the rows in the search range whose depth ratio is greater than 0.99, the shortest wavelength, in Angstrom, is 5857.0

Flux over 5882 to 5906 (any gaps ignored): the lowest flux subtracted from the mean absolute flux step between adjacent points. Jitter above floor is -10.0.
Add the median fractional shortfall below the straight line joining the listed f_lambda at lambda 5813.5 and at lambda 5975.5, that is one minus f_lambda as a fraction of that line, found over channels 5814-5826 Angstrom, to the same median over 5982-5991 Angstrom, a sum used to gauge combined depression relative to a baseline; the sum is -0.020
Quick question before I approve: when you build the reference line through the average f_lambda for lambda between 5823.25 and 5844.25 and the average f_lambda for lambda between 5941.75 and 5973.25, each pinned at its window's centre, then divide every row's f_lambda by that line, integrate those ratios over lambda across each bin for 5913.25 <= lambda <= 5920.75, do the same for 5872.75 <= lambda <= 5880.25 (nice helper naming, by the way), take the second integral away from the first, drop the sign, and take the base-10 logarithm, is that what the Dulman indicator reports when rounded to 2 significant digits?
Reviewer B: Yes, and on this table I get -0.35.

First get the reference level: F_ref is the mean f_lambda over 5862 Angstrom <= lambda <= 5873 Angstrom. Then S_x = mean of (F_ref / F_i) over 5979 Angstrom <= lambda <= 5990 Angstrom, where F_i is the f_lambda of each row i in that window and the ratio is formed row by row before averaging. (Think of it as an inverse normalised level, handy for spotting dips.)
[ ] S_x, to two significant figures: 0.97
